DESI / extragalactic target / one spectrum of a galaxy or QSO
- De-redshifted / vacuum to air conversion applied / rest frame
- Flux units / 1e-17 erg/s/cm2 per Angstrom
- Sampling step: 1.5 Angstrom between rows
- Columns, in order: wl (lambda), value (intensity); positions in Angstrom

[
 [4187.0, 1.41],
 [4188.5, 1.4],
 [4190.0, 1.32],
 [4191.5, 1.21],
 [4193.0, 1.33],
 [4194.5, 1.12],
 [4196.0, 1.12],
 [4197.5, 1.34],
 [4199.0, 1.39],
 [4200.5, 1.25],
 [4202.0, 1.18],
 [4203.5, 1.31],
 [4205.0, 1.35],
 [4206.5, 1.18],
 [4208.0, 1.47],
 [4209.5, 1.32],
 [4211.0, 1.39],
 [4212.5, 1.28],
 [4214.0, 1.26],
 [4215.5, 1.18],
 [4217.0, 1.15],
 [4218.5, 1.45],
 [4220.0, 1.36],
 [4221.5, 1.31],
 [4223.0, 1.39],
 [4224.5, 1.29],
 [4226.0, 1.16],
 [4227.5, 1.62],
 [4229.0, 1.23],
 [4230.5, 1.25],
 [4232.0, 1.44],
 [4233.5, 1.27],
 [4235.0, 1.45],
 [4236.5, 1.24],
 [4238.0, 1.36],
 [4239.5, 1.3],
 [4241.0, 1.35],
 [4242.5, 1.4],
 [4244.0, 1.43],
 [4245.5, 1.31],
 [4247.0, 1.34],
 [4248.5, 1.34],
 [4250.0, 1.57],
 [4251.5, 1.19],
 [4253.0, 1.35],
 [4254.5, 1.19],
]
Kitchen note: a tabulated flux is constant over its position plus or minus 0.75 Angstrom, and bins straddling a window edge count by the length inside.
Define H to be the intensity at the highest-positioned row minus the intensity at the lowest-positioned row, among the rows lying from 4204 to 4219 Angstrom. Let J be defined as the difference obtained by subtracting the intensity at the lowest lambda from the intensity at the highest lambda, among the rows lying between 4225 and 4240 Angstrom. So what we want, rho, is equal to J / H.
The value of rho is 1.4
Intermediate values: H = 0.10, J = 0.140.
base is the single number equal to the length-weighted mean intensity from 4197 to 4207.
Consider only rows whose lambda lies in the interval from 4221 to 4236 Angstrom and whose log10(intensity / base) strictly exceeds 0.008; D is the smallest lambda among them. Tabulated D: 4223.0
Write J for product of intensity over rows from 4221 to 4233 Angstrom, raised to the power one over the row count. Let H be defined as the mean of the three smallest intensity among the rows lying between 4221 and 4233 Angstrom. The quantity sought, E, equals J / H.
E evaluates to 1.10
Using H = 1.21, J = 1.33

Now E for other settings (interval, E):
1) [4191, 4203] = 1.09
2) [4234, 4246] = 1.05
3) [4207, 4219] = 1.09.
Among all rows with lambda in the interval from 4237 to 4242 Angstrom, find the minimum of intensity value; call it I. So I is 1.3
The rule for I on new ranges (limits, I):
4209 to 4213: 1.28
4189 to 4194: 1.21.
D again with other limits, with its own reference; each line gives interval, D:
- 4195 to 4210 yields 4197.5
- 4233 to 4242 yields 4235.0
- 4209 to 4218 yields 4209.5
